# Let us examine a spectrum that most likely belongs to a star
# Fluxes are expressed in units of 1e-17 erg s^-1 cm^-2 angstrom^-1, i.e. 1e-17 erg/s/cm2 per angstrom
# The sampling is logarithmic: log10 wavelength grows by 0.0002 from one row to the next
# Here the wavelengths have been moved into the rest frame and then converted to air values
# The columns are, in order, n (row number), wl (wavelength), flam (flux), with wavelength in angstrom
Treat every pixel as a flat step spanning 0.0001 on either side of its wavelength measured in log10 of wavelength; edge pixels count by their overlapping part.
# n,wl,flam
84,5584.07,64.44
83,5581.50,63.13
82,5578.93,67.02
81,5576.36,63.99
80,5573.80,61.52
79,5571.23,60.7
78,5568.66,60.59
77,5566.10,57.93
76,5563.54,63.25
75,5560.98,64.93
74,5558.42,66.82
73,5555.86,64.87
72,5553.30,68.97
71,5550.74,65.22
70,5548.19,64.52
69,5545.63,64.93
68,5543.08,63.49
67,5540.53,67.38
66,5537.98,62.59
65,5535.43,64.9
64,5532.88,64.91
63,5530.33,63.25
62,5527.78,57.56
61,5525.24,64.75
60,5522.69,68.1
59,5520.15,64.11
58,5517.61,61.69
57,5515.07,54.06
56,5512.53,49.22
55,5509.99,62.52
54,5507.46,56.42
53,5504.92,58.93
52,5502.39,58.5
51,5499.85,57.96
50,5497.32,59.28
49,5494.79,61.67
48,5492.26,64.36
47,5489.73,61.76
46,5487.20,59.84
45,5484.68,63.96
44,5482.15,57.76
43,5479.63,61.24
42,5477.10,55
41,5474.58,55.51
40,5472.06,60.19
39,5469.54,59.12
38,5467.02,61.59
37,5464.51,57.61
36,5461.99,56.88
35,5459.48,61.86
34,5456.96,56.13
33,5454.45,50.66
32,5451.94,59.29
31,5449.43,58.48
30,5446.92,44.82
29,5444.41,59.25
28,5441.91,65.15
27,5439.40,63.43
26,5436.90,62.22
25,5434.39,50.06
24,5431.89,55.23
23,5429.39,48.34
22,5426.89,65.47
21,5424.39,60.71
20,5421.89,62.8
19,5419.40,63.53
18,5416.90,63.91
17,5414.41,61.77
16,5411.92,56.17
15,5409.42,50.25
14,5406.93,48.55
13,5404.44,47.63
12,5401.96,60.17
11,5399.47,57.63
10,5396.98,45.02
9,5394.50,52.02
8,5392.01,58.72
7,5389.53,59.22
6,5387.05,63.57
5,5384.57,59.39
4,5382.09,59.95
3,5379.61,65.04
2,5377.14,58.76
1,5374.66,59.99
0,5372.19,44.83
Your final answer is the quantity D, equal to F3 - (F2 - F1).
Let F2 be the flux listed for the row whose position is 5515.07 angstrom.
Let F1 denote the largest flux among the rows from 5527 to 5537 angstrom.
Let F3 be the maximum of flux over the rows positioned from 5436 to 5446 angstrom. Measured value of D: 76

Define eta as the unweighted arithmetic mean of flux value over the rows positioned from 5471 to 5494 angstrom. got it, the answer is 60.0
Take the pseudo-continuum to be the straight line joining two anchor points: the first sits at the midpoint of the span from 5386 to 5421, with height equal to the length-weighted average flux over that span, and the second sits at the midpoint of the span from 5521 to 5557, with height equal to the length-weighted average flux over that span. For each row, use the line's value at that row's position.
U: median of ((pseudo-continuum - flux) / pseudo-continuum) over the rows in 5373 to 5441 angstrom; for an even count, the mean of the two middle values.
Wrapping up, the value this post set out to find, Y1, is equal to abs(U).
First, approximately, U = -0.07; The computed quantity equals 0.068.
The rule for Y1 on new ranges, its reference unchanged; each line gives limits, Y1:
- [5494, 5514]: 0.060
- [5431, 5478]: 0.021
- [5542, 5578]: 0.019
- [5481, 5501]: 0.015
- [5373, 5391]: 0.090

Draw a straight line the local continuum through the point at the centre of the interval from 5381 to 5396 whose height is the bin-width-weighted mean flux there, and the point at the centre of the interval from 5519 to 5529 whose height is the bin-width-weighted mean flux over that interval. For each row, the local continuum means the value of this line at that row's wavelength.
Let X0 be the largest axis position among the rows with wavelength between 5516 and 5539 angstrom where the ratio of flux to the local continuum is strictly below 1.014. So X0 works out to 5537.98 angstrom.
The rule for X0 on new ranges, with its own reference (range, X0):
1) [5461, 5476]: 5474.58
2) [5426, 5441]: 5434.39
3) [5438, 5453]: 5451.94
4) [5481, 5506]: 5504.92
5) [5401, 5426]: 5424.39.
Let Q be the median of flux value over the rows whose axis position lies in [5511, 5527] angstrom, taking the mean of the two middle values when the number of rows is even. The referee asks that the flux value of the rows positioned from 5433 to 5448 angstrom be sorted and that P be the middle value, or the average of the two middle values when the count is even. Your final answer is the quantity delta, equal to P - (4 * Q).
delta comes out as -191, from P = 61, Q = 62.9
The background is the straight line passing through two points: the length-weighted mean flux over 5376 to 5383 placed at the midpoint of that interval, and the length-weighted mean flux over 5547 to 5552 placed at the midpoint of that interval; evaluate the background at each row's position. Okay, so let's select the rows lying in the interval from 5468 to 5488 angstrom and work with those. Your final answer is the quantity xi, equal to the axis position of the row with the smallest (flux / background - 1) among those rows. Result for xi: 5477.10 angstrom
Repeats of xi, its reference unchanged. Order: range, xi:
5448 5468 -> 5454.45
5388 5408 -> 5396.98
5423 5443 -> 5429.39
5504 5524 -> 5512.53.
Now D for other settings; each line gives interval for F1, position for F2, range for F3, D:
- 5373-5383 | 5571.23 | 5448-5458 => 64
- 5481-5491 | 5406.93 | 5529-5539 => 80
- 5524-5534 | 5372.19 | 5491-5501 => 84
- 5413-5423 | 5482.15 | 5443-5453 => 65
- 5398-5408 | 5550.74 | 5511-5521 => 59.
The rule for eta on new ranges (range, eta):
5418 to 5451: 58.4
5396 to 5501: 57.9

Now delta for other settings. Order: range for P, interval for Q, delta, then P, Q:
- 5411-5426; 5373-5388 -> -178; 62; 60.0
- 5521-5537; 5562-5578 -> -180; 65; 61.1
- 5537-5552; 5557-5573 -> -183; 65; 62.0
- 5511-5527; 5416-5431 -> -190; 63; 63.2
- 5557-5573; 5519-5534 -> -196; 62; 64.4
